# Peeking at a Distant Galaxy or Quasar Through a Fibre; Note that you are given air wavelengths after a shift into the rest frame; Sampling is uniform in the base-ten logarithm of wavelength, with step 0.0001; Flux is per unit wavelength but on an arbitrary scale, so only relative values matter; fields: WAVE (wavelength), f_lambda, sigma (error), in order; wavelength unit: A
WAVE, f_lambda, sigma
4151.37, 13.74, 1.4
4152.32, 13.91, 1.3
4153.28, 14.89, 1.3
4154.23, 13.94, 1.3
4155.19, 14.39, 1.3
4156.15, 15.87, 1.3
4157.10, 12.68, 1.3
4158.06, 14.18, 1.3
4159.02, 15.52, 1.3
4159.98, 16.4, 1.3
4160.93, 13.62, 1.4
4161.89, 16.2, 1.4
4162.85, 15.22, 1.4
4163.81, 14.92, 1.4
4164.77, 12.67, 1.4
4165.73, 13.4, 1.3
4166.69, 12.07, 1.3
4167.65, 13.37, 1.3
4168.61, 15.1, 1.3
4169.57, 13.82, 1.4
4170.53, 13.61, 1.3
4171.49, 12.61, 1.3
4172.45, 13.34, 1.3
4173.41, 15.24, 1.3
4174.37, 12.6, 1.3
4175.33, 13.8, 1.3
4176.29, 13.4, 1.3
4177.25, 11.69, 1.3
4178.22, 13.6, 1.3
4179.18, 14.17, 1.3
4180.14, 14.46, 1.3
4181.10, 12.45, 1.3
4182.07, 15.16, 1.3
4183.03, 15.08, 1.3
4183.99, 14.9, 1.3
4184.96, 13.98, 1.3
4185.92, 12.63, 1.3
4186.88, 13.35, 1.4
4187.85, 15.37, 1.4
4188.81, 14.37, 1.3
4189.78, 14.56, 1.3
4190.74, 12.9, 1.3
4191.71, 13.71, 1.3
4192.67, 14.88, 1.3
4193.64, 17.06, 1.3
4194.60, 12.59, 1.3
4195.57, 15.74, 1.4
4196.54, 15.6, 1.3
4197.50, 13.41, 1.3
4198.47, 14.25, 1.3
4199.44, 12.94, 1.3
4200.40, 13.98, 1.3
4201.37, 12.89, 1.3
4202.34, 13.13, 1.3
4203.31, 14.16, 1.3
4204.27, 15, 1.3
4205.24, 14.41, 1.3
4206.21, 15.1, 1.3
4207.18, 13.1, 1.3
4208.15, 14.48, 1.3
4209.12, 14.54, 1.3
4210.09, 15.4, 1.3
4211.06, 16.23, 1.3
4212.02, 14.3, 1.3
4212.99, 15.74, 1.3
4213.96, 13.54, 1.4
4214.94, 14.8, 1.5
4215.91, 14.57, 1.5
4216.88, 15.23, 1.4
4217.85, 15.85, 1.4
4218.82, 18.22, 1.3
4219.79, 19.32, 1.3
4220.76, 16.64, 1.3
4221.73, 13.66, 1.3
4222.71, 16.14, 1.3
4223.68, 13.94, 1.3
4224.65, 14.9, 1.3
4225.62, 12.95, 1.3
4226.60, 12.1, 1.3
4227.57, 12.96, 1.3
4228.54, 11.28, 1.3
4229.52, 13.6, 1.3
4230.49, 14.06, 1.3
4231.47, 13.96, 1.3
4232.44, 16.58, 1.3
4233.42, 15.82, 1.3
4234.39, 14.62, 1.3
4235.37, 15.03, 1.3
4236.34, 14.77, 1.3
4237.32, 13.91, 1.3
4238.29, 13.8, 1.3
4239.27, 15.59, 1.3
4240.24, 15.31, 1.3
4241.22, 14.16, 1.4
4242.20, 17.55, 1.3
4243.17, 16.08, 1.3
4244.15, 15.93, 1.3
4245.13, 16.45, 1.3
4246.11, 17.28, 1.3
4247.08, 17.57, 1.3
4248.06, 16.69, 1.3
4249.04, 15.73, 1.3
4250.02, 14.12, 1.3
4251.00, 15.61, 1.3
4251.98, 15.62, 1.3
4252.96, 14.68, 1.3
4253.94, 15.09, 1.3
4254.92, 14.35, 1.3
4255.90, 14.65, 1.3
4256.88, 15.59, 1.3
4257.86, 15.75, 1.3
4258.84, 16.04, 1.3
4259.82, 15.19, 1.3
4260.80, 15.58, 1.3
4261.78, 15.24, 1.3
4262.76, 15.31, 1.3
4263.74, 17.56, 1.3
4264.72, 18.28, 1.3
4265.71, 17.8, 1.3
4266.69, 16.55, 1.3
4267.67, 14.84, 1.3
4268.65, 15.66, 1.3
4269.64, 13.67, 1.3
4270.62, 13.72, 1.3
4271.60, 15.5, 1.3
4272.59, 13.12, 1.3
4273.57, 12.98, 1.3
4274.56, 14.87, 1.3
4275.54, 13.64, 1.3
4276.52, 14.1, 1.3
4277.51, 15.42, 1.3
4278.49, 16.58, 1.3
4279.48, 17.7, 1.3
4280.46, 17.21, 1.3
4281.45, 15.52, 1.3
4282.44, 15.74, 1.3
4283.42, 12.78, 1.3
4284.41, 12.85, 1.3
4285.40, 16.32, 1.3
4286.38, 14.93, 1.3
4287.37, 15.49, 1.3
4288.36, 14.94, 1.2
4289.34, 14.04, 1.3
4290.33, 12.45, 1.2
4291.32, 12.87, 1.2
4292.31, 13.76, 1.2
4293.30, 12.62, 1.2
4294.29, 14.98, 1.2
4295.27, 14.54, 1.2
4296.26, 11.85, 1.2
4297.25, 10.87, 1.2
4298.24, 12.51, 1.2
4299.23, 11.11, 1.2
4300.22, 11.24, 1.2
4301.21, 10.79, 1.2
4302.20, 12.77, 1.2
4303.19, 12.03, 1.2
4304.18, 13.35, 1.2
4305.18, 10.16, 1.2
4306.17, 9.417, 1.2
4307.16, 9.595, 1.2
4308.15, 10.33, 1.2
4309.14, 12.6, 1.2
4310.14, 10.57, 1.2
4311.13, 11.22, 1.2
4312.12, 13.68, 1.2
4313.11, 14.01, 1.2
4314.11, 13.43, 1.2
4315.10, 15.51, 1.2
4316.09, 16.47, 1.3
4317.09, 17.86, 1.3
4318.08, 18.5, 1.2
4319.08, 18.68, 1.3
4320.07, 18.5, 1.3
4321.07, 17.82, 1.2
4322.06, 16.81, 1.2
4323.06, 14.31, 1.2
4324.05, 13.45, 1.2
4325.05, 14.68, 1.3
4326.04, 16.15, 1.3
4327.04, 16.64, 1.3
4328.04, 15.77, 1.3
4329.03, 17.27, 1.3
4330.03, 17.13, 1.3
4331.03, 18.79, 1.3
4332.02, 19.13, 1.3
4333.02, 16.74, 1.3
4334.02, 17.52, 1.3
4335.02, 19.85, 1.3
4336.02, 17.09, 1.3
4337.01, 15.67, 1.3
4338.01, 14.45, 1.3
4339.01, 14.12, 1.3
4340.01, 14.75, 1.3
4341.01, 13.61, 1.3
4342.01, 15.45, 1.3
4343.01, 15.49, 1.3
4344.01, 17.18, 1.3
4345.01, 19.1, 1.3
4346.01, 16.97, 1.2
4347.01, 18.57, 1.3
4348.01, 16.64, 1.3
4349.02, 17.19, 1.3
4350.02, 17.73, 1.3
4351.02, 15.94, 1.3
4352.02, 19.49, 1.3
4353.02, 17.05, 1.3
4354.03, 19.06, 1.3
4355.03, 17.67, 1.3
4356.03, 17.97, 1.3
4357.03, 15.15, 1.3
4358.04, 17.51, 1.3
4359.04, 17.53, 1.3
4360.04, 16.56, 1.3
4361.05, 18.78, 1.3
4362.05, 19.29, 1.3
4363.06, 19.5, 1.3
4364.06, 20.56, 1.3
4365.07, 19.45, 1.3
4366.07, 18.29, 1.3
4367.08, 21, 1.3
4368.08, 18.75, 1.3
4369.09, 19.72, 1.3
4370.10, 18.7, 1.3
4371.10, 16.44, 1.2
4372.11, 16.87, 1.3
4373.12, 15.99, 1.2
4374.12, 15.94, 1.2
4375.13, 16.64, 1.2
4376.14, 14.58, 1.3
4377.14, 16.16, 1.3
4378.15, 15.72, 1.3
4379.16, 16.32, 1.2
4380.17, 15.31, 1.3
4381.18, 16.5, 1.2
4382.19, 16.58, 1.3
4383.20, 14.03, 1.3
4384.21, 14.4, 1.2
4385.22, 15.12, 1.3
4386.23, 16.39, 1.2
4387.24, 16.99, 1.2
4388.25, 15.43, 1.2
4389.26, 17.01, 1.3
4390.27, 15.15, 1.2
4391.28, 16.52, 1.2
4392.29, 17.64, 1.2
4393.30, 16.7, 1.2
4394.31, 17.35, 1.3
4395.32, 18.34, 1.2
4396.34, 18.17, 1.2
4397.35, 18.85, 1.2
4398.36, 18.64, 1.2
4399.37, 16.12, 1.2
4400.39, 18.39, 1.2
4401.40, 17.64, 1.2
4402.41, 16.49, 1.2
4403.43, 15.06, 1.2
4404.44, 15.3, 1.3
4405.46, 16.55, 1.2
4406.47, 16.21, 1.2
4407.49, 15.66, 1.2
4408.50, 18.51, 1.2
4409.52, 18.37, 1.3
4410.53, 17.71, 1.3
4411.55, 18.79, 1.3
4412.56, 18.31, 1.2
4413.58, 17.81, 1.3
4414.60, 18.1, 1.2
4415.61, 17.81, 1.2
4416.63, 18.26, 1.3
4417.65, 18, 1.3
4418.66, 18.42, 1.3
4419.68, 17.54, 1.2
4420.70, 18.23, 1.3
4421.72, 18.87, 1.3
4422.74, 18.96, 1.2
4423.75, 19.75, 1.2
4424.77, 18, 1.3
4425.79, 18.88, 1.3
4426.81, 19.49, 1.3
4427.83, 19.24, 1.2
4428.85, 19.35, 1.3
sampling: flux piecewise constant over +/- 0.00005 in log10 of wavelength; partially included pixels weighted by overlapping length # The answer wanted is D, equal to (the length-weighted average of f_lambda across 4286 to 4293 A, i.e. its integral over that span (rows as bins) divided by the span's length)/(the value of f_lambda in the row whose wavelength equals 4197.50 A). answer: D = 1.04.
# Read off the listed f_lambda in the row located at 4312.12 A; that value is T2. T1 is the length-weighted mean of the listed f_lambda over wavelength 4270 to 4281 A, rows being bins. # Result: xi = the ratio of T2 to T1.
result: 0.91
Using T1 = 15.0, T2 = 13.68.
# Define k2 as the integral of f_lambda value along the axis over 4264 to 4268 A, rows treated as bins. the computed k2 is 68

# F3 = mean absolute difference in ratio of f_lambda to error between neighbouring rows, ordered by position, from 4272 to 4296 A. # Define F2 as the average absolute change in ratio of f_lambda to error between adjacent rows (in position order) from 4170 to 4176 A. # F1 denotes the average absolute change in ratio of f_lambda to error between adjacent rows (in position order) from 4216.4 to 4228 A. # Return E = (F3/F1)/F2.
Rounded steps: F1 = 1.41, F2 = 1.15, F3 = 0.91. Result 0.56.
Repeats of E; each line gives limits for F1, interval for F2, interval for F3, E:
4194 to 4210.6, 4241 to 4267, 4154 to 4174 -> 2.14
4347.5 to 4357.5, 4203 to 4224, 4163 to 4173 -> 0.73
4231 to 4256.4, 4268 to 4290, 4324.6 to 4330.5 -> 0.88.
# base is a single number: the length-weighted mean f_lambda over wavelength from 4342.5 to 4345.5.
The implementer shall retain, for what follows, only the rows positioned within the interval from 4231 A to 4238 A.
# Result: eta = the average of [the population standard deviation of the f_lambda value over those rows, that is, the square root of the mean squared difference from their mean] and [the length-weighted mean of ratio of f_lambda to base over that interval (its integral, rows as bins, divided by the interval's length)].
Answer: 0.9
